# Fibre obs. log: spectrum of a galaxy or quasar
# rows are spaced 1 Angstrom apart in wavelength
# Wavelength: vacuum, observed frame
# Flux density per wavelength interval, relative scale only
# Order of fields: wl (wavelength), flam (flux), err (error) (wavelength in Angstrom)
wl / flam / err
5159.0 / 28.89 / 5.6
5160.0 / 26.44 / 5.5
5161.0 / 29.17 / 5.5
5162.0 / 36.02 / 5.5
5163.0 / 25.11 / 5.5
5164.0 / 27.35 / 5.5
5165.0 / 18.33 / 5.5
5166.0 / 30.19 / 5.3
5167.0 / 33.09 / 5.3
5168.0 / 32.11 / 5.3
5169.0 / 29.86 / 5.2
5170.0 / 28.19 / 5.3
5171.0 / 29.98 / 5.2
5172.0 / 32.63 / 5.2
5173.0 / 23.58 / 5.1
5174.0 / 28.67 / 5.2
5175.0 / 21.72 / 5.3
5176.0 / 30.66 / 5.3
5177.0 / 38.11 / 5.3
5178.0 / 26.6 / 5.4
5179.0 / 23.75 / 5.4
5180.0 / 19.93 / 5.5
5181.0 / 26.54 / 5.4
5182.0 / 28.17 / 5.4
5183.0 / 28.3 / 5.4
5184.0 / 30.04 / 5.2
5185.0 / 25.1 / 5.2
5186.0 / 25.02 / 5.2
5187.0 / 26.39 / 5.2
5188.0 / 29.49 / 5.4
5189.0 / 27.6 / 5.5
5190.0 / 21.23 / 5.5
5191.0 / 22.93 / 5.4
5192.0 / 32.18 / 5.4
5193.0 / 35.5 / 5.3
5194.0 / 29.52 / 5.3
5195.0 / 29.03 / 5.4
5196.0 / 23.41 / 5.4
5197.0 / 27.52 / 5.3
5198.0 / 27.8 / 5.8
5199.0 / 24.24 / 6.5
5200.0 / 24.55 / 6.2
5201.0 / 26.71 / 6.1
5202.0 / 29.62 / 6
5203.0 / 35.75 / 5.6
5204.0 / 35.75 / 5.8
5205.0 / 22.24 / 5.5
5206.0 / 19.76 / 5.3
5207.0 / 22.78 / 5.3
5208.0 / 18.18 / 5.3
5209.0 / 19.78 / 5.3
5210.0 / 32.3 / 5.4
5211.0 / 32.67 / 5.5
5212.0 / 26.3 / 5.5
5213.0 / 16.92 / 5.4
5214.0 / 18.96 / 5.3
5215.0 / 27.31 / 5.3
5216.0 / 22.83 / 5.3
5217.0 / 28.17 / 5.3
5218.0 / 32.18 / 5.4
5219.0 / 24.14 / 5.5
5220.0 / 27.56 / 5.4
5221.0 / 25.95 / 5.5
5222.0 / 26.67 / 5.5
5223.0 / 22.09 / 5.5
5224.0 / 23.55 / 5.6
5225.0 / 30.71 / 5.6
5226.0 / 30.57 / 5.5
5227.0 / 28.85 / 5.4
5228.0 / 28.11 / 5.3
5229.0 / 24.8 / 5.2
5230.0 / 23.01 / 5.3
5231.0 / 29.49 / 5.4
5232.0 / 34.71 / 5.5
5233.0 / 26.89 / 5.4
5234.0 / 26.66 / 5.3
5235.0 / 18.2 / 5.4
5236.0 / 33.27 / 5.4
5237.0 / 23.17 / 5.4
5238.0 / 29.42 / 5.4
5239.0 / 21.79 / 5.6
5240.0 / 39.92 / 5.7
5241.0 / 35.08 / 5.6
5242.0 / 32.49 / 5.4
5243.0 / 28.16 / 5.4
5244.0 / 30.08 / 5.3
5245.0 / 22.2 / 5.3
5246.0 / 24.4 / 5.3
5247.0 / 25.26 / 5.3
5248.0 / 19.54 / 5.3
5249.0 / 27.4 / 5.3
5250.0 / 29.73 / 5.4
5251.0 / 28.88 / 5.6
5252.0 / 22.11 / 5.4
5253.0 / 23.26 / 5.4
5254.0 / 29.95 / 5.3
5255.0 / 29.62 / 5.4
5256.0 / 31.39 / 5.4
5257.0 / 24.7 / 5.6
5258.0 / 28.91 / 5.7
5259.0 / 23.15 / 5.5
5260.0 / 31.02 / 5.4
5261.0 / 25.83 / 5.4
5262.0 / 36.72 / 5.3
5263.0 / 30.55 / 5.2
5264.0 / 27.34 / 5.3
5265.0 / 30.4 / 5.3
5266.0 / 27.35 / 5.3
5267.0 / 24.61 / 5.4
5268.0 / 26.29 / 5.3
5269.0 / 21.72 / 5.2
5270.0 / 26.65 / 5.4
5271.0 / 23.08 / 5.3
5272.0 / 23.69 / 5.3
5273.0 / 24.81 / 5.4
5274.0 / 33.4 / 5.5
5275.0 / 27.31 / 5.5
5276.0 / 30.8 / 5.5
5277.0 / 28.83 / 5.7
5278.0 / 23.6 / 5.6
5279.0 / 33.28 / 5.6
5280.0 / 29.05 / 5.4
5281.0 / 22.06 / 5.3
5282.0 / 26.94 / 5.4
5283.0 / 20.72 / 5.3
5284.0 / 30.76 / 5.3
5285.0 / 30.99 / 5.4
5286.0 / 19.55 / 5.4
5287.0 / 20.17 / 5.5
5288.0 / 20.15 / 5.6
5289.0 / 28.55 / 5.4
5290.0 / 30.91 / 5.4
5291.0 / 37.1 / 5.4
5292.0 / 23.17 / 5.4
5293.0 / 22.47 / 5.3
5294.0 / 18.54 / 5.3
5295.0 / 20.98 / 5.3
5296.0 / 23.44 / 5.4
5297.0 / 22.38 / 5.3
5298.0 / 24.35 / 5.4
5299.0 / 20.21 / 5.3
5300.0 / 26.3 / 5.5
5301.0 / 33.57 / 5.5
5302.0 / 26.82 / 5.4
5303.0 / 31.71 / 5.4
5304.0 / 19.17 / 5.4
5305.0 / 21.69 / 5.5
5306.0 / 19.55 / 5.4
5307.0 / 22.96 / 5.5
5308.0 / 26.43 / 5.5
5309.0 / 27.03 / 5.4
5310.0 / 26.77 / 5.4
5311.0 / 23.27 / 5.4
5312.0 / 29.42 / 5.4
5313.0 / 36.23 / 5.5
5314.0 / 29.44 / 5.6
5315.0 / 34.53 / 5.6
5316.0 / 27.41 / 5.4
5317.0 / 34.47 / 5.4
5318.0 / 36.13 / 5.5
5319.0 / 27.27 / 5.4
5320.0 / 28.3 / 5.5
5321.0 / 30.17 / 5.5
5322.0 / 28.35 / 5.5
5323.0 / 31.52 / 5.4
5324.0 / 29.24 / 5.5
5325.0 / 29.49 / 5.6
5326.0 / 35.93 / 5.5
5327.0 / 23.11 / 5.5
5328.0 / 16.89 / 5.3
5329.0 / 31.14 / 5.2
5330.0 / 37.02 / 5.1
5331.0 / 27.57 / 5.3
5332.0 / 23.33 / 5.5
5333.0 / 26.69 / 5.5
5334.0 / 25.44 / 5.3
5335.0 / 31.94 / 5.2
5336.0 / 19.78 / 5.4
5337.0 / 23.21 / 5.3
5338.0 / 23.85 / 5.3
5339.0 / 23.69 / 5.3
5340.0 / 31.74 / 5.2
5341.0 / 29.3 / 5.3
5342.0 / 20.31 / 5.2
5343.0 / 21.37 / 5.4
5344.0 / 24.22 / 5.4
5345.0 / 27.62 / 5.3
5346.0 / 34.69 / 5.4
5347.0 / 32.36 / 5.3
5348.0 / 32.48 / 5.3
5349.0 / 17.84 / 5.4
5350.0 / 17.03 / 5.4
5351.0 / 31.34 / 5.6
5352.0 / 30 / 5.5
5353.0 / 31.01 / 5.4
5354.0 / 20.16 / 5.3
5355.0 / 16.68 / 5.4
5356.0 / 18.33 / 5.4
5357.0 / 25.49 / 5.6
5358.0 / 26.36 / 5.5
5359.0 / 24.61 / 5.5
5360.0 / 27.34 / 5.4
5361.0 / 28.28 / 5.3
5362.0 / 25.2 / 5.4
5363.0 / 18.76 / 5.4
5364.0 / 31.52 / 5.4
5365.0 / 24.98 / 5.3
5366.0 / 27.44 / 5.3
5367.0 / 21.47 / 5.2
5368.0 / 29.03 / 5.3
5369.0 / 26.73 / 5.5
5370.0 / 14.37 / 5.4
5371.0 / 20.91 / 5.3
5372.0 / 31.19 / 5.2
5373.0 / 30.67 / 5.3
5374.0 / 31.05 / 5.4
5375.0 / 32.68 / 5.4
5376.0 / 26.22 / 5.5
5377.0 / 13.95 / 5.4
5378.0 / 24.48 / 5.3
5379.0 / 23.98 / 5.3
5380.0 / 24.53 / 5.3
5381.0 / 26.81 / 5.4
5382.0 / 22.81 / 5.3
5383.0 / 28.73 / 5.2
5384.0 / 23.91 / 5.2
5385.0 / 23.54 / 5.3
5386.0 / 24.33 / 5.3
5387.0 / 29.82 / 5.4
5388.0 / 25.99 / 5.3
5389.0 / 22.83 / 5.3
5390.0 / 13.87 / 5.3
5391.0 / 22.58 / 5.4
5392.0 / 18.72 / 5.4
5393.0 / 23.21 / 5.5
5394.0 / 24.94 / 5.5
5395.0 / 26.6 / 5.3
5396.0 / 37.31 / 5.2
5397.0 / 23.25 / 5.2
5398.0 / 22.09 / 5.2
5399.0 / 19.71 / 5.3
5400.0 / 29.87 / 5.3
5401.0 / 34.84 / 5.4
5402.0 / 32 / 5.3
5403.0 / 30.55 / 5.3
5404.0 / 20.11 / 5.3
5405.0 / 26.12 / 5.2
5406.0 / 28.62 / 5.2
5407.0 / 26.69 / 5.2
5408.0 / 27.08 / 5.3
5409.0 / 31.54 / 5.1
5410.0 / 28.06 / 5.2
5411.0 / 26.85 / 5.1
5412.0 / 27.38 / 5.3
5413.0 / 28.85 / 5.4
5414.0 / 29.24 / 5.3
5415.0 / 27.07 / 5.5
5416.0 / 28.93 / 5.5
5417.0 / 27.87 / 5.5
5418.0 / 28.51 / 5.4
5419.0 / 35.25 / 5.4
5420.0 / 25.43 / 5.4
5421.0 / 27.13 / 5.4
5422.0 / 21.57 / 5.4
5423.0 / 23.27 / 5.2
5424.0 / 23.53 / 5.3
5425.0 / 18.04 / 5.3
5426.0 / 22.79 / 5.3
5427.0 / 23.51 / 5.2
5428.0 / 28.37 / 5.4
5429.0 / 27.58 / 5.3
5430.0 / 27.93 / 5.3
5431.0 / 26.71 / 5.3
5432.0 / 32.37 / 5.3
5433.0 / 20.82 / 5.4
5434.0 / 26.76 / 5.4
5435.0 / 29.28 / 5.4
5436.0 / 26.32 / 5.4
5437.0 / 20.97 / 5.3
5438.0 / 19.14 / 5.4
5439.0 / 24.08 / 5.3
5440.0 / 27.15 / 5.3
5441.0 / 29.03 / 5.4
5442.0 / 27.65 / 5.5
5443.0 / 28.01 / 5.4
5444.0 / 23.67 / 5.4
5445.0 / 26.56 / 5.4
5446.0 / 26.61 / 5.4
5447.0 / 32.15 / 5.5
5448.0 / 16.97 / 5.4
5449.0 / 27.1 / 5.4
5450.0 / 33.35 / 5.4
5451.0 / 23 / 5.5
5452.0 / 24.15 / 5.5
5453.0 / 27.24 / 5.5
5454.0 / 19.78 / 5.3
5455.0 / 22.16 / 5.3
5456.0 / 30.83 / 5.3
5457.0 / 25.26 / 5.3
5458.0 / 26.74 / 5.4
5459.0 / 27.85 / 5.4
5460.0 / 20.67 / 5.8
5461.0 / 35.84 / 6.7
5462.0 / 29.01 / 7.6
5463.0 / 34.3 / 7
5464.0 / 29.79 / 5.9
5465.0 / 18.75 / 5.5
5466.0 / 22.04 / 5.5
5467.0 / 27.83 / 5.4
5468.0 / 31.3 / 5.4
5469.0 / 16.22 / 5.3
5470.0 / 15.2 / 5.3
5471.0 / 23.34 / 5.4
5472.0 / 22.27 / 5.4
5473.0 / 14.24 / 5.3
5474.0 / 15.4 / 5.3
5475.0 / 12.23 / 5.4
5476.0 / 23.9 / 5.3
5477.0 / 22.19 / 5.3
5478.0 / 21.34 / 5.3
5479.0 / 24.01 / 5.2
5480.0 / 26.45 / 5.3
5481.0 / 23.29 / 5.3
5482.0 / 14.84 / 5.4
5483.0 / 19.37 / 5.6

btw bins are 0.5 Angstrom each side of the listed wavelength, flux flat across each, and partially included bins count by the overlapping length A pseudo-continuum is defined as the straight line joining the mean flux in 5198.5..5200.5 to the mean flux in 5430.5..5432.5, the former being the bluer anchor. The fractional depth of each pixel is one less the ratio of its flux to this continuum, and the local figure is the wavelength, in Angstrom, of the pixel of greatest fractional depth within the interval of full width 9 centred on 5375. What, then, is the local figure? 5377.0 Angstrom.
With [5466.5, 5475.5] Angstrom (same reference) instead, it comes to 5475.0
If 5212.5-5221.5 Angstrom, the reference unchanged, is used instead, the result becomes 5213.0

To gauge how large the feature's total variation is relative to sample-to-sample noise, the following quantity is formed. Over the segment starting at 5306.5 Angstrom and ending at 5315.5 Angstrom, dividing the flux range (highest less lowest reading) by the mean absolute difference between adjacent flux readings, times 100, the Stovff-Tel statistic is 325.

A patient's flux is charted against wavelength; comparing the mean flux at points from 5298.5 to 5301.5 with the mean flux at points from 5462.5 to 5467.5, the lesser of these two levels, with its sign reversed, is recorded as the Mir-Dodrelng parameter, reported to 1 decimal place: -26.5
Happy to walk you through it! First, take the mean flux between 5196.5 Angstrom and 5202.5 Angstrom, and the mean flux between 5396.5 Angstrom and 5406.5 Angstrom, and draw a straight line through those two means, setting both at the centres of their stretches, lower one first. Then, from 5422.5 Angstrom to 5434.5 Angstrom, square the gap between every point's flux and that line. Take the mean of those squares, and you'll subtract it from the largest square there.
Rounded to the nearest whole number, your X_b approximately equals 59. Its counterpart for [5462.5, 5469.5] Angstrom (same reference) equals 69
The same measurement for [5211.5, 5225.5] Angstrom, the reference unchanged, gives 78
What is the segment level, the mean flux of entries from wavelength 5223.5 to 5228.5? 28.4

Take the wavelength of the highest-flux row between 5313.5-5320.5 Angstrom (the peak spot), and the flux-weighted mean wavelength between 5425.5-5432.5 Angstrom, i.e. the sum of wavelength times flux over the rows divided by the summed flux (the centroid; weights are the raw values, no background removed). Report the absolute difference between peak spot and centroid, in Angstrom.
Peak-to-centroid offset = 111.2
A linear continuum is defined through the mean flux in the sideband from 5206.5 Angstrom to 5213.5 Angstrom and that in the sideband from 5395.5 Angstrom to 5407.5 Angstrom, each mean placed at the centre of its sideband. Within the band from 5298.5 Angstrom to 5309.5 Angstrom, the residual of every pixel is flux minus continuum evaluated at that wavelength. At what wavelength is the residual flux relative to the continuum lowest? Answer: 5304.0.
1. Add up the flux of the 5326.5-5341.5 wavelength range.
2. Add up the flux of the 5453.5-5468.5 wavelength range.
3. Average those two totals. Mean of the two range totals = 398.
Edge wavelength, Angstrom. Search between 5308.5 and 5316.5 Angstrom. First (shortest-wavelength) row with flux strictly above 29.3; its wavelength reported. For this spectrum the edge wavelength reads 5312.0 Angstrom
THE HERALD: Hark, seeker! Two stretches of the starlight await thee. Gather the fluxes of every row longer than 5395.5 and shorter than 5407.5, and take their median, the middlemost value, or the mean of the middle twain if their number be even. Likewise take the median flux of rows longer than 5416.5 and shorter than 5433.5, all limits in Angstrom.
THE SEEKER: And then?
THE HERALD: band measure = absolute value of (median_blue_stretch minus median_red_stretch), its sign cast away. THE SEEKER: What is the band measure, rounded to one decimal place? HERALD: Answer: 0.9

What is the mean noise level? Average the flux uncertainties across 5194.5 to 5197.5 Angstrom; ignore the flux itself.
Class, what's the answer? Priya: 5.37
